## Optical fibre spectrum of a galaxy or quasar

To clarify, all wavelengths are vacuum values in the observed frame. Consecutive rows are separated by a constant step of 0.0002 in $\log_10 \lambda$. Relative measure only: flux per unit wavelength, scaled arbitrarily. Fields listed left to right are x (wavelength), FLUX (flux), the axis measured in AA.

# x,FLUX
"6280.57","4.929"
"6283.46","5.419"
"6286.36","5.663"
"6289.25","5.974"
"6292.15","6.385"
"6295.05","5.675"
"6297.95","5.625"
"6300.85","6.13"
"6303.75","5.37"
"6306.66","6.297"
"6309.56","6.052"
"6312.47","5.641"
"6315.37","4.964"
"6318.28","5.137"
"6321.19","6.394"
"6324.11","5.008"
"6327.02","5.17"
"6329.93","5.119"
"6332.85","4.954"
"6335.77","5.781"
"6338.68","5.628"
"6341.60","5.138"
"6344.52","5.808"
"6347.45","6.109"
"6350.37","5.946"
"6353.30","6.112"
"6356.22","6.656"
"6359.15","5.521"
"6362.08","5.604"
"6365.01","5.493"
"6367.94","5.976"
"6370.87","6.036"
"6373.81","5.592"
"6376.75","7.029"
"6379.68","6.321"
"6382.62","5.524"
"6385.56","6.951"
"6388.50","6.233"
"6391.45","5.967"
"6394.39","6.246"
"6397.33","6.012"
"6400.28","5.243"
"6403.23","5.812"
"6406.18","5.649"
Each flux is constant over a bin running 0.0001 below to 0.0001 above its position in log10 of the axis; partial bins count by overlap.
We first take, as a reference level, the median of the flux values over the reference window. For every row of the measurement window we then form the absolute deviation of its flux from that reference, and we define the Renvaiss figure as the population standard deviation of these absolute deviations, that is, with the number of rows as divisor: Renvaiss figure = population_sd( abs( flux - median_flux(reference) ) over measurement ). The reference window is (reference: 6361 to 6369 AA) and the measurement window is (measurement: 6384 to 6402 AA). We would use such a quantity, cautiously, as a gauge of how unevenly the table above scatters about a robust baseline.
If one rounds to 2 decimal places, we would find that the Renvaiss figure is 0.34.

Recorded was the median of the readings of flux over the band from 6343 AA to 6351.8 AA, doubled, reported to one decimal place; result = 11.9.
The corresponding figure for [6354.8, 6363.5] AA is 11.2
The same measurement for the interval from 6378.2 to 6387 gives 12.6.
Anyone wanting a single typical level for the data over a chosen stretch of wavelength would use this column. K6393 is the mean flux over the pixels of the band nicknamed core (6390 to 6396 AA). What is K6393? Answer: 6.11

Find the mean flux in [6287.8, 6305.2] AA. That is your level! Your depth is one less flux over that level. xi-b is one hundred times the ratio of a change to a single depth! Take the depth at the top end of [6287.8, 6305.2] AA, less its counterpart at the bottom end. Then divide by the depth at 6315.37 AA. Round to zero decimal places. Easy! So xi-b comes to 67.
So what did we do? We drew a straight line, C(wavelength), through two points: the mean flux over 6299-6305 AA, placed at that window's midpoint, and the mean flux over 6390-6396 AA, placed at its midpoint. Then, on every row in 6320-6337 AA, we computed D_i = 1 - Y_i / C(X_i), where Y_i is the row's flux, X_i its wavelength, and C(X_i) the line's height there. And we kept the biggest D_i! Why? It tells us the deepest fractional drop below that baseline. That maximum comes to 0.16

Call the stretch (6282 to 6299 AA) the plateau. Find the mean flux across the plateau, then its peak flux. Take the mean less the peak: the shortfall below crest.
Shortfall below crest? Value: -0.59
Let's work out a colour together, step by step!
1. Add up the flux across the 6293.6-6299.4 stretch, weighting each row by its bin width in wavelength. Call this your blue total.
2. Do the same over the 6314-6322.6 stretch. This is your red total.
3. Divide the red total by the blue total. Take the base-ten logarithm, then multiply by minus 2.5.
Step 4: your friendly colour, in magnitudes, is -0.4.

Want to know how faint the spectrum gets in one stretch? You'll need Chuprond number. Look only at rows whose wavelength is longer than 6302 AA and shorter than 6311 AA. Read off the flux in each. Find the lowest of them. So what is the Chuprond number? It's 5.37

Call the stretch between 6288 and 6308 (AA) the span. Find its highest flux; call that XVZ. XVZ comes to 6.385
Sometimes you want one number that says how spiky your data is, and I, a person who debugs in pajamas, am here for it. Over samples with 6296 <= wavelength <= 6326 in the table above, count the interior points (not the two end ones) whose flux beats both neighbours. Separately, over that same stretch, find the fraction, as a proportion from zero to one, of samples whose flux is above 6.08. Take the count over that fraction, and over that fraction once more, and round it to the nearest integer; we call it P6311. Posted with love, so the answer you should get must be 33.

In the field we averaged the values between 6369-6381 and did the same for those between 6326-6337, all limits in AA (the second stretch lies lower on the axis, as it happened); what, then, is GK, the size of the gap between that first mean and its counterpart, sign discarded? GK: 0.99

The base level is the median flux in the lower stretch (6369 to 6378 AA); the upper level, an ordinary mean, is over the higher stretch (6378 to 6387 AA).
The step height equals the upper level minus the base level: 0.2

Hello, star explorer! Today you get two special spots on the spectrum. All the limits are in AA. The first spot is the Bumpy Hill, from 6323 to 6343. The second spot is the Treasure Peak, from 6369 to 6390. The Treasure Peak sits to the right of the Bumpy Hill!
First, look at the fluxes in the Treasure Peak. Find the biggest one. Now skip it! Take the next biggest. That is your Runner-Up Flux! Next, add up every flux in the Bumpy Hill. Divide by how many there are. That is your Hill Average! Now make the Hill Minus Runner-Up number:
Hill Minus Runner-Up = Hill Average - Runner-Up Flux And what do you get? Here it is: -1.7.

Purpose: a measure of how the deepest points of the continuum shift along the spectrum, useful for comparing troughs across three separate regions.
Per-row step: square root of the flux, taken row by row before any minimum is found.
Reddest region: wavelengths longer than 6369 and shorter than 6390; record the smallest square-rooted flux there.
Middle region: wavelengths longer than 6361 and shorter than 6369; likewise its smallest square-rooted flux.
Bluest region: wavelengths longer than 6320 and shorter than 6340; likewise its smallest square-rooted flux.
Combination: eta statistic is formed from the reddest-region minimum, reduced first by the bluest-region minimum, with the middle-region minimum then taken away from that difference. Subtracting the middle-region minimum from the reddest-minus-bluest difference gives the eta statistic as -2.22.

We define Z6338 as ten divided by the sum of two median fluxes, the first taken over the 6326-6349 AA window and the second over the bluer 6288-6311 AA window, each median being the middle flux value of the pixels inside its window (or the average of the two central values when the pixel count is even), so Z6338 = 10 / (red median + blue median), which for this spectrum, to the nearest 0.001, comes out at 0.876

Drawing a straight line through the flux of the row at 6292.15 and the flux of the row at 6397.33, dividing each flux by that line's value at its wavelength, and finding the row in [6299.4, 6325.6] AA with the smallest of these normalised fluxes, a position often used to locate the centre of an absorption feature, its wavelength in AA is 6315.37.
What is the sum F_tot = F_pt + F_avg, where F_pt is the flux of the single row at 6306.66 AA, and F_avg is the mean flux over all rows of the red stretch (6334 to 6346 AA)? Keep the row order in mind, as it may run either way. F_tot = 11.9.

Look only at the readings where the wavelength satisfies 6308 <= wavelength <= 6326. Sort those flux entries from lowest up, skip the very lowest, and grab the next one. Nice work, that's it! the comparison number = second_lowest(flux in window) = 5.008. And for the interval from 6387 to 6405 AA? 5.812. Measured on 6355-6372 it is 5.521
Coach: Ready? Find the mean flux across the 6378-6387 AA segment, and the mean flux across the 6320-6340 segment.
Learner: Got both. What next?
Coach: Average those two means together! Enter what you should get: 5.85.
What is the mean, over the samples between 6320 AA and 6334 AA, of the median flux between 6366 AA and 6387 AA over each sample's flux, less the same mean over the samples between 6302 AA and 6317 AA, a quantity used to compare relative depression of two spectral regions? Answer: 0.07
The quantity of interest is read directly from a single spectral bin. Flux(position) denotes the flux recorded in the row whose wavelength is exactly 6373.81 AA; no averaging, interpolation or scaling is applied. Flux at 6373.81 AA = 5.592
